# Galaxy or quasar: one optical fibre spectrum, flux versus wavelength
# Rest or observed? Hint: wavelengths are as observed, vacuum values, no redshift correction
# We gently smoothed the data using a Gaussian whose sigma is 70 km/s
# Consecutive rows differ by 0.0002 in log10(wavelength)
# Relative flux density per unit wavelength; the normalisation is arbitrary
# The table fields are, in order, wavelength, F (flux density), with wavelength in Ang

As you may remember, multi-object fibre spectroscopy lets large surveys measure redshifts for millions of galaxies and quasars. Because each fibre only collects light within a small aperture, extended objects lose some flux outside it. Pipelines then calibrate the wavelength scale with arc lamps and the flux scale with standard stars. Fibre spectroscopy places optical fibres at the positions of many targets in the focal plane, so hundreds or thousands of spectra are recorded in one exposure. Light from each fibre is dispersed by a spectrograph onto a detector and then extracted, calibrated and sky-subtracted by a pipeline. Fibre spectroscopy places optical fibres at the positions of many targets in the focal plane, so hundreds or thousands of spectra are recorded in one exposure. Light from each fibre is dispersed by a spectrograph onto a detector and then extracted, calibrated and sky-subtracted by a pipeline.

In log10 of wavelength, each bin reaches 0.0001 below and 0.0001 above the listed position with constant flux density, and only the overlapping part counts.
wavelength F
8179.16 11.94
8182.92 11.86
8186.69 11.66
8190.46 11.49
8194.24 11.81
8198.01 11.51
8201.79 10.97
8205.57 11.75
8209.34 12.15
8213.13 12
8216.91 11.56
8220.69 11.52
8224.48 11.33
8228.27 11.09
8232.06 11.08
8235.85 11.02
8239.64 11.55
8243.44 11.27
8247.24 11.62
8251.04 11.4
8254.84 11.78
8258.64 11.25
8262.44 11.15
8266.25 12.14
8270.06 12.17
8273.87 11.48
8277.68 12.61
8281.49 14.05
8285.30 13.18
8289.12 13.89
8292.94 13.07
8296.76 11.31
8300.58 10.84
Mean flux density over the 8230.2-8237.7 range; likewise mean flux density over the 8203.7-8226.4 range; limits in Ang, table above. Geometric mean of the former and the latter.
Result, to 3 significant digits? 11.4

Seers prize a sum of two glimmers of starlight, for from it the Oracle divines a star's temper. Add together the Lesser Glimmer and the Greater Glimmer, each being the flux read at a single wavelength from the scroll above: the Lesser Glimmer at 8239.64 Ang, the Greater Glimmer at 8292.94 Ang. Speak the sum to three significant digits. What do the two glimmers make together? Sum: 24.6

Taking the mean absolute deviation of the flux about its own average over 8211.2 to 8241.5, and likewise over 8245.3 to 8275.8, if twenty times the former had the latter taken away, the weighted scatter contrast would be 5.0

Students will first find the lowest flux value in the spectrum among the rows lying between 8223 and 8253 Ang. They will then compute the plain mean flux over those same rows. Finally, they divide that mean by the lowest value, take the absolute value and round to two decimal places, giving 1.02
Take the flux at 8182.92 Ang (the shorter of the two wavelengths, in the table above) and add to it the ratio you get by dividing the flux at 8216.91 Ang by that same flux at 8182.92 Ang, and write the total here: 12.8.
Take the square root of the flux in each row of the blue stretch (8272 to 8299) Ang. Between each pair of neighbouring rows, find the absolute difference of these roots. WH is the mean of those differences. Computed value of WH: 0.156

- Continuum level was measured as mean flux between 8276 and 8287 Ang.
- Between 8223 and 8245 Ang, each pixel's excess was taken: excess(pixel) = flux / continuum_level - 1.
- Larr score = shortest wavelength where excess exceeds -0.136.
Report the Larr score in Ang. 8239.64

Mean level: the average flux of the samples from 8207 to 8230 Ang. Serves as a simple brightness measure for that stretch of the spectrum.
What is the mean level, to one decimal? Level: 11.6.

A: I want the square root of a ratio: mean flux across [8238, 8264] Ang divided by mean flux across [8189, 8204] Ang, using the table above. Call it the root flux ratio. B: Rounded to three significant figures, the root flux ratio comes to 1.00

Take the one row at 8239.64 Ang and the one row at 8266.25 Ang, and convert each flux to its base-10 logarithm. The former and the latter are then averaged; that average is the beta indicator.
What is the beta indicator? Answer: 1.07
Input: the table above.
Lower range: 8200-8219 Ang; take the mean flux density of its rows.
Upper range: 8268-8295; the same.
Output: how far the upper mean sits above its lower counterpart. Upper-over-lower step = 1.2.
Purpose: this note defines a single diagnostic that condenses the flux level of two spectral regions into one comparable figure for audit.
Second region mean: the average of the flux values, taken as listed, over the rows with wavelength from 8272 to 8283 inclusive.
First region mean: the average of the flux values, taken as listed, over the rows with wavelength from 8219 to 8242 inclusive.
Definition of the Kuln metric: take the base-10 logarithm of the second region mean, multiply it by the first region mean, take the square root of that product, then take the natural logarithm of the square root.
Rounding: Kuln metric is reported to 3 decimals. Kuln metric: 1.260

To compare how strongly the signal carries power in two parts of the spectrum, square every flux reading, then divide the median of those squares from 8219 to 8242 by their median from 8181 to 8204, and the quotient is 0.94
